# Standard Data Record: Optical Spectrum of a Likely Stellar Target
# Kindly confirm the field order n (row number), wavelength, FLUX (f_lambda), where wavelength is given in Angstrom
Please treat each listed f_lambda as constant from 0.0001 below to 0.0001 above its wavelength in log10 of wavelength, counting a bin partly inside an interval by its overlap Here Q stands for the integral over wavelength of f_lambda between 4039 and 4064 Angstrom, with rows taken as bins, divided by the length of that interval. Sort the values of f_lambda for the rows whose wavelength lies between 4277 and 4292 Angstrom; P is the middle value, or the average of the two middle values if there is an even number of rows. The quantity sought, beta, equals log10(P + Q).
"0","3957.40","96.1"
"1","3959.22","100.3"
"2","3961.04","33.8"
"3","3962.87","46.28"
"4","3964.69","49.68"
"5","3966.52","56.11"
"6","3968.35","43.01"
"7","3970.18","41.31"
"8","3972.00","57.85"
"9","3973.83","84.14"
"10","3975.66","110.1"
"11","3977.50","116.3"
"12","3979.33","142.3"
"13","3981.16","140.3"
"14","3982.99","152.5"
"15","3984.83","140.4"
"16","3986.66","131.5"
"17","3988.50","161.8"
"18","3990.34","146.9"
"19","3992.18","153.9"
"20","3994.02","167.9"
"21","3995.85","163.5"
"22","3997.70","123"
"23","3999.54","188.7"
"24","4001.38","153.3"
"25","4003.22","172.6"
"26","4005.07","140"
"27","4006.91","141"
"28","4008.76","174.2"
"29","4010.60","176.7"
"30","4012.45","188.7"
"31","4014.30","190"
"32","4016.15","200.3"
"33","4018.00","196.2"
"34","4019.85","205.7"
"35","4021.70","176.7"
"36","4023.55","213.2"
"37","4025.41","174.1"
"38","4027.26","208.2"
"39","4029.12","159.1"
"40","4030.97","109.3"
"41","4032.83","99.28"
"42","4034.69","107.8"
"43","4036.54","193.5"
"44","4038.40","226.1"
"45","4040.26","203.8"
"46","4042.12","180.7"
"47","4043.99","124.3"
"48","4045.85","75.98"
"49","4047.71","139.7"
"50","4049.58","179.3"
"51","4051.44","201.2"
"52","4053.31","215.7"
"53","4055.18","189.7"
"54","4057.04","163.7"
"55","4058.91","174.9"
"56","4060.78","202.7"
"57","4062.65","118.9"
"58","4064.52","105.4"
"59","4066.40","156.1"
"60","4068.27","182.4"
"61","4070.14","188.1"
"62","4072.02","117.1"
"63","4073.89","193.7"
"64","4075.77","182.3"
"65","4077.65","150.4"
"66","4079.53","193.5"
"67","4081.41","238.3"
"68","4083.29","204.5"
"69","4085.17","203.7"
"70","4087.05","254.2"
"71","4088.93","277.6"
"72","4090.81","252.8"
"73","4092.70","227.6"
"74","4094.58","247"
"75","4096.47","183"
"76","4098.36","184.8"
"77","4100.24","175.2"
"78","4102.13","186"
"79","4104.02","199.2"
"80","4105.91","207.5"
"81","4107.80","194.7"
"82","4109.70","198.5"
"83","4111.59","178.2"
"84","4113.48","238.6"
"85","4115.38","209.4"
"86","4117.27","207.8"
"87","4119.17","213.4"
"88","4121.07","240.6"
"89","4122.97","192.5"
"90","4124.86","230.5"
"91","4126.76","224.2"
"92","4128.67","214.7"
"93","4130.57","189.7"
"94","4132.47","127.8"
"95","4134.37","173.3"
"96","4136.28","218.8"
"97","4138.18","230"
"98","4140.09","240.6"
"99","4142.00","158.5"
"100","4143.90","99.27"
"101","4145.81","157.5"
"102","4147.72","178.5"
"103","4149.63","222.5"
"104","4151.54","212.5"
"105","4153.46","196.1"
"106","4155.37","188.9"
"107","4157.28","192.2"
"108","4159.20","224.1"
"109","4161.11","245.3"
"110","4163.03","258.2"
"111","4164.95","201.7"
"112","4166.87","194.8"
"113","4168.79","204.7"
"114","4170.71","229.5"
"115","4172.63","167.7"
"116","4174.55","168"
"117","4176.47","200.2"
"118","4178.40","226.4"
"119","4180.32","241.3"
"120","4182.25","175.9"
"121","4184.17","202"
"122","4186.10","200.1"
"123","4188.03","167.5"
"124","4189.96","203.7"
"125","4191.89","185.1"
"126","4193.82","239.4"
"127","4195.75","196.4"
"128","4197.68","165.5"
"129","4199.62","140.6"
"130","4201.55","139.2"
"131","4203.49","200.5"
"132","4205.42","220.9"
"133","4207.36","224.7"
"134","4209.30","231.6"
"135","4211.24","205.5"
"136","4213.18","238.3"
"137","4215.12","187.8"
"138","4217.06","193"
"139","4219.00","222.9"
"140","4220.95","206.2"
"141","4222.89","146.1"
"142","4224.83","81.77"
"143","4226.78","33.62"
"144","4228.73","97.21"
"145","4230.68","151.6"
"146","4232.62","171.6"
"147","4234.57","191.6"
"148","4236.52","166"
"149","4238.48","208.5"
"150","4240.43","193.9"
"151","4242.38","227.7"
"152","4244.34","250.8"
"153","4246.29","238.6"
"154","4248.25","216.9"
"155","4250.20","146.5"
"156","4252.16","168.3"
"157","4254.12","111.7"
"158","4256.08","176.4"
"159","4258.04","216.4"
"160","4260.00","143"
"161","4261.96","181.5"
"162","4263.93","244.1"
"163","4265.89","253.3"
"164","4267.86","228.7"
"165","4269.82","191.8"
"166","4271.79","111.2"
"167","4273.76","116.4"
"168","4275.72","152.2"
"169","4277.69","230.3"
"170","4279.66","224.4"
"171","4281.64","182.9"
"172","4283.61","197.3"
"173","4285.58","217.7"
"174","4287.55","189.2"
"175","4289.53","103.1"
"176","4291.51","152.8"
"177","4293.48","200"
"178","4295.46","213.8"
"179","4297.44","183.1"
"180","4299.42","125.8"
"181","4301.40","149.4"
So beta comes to 2.56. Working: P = 193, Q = 167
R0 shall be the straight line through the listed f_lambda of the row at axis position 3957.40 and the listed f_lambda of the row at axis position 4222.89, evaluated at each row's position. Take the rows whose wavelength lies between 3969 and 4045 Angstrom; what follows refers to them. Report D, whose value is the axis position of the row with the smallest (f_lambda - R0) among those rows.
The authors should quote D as 3970.18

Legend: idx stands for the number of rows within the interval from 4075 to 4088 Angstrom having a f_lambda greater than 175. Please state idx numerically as 6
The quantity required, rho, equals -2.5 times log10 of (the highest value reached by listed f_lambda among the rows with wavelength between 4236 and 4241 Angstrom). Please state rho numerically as -5.80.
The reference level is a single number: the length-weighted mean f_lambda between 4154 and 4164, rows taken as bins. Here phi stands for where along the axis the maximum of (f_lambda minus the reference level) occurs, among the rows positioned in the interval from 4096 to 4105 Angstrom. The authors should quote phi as 4104.02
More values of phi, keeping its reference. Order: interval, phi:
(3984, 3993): 3988.50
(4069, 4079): 4073.89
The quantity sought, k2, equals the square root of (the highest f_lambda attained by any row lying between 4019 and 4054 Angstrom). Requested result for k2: 15.0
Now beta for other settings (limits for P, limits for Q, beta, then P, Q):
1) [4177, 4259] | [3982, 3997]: 2.54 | 195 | 152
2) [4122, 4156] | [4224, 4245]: 2.55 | 194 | 161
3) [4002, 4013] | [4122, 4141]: 2.58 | 173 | 204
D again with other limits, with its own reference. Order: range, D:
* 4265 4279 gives 4271.79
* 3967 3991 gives 3970.18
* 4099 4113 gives 4100.24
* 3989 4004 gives 3997.70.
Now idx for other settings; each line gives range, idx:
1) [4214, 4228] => 4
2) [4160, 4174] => 6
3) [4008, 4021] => 6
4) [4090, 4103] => 7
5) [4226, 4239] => 2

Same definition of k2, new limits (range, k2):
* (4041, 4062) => 14.7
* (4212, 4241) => 15.4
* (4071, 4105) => 16.7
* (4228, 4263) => 15.8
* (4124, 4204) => 16.1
